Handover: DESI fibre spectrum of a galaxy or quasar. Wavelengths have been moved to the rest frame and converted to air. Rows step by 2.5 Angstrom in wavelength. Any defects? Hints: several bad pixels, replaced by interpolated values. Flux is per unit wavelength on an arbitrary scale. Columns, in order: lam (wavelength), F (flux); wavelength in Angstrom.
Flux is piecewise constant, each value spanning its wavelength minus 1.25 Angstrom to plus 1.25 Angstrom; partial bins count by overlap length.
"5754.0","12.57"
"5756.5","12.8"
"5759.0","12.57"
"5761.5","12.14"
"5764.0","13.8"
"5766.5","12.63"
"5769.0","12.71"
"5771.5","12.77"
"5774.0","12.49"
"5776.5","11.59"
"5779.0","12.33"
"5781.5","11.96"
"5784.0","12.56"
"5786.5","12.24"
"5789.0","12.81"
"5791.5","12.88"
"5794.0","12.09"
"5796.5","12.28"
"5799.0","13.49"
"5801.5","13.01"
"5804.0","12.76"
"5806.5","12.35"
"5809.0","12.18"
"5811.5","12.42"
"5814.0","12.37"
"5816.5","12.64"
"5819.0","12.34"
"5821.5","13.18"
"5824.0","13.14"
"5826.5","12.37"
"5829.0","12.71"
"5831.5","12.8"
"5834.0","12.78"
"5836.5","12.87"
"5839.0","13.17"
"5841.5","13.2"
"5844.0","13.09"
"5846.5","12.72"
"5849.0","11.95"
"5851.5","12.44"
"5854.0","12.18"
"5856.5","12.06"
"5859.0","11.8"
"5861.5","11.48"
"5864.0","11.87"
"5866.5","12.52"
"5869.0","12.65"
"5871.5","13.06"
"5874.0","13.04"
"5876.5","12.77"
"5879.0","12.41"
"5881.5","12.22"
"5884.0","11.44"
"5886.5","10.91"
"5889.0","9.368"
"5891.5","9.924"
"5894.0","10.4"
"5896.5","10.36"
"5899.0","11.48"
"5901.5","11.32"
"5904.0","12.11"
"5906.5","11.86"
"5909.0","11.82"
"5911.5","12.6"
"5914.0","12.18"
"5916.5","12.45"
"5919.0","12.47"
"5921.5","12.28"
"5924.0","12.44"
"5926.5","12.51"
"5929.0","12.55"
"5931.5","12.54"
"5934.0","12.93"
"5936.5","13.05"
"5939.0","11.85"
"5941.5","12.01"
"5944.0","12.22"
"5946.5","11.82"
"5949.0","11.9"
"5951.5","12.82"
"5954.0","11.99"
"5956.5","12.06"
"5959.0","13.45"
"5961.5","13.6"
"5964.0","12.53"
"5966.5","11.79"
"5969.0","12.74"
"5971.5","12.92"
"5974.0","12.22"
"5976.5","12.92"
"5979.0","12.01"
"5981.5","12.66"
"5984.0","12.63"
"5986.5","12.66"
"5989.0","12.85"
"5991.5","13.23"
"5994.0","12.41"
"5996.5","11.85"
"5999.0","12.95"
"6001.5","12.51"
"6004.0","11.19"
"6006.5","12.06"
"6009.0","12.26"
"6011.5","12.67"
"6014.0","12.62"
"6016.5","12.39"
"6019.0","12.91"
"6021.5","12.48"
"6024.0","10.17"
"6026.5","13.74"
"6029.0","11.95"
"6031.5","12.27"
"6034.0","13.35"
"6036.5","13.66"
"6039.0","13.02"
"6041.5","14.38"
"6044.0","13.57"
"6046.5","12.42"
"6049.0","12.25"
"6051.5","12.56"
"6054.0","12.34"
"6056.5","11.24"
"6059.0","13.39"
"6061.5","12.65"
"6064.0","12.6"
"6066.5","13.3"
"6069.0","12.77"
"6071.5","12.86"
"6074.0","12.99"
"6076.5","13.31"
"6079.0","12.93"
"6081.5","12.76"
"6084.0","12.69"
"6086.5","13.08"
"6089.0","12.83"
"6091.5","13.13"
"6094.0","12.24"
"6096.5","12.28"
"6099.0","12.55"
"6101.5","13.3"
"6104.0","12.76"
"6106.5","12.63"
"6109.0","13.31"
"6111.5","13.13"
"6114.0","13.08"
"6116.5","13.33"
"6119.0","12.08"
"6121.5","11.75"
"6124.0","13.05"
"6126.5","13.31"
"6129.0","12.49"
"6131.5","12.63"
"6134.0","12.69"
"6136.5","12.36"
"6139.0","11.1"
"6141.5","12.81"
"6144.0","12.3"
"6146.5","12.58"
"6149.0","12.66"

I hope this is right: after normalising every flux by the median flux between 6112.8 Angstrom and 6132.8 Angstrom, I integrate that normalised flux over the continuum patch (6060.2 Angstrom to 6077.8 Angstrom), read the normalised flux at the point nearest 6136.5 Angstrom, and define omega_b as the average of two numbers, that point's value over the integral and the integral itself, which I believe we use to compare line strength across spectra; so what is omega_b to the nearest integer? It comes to 9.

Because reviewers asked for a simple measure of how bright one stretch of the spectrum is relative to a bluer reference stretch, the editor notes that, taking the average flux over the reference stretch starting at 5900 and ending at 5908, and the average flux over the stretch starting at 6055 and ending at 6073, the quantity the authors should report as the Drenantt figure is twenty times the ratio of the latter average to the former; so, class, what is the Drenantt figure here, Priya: 21.6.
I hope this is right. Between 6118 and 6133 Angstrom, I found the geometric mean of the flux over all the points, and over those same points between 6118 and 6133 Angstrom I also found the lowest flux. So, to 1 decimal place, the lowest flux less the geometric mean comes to -0.8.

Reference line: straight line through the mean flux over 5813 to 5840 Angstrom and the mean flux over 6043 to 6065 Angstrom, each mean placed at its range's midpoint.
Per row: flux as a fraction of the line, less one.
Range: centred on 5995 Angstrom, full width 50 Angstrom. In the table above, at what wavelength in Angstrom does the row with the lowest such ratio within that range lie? 6004.0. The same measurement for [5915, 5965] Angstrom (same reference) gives 5946.5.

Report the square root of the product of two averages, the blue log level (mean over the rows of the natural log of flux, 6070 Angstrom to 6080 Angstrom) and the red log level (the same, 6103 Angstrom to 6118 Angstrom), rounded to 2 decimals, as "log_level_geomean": 2.57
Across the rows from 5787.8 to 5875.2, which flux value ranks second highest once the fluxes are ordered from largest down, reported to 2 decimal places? 13.20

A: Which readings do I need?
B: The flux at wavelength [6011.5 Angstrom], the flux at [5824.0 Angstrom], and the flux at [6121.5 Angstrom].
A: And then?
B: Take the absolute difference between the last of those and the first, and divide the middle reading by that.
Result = 14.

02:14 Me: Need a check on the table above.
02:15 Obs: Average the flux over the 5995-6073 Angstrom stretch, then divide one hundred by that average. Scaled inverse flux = 7.941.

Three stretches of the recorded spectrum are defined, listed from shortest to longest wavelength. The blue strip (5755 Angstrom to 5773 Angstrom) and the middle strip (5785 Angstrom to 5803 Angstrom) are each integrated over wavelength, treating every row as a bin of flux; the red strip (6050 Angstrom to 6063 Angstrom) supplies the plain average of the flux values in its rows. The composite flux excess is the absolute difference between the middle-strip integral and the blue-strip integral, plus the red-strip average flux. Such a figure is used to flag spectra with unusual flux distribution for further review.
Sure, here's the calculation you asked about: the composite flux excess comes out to 14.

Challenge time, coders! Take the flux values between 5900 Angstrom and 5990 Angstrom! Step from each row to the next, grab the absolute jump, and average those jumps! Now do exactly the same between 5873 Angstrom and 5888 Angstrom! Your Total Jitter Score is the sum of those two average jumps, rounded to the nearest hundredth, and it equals 0.86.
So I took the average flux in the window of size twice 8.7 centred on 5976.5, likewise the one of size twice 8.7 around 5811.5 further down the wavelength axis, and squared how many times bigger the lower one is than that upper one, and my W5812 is 0.98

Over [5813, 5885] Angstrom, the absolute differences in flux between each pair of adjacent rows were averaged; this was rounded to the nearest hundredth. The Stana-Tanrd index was 0.32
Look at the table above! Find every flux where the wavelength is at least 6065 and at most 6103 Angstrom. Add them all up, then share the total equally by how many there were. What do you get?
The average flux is 12.9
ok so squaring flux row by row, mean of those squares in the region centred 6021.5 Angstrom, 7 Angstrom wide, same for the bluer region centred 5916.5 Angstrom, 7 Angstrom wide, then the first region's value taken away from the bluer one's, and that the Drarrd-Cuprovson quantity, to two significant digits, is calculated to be 11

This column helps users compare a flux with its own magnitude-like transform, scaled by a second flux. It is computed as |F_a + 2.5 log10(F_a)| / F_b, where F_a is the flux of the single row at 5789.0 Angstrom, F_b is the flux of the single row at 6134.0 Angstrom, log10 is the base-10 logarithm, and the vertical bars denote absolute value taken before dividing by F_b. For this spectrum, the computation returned 1.23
